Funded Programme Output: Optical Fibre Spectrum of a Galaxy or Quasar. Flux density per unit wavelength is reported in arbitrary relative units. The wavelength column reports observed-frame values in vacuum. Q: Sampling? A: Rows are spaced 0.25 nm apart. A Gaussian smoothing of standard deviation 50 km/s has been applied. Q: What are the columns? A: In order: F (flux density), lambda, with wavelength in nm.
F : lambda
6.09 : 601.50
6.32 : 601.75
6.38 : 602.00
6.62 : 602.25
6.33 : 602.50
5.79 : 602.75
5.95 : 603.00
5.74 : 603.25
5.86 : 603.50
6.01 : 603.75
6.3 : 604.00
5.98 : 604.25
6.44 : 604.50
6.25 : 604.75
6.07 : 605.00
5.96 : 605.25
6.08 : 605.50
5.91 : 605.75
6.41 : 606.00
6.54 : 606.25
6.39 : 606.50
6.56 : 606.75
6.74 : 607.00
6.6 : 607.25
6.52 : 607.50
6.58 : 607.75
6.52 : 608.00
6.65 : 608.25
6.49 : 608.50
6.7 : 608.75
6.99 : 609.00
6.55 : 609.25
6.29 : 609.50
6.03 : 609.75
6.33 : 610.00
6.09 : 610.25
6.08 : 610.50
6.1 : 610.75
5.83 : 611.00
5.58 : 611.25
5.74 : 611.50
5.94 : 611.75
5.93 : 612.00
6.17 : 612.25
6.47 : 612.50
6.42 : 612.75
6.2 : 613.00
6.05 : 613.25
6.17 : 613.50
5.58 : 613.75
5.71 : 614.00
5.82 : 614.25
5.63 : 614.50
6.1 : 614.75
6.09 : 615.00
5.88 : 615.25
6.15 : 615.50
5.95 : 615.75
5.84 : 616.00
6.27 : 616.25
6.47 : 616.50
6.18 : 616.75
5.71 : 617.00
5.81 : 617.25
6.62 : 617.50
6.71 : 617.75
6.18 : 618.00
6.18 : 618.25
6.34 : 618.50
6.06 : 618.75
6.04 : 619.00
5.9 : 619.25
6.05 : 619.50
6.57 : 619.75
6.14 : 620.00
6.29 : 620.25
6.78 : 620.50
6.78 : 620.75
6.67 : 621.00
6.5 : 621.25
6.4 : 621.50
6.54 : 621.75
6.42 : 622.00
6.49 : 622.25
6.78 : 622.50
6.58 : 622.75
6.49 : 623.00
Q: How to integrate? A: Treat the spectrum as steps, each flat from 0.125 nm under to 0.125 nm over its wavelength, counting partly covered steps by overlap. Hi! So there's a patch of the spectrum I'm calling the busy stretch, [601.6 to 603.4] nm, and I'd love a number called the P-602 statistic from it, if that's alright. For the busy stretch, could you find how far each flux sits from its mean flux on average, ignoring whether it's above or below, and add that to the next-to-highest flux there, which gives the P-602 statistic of 6.67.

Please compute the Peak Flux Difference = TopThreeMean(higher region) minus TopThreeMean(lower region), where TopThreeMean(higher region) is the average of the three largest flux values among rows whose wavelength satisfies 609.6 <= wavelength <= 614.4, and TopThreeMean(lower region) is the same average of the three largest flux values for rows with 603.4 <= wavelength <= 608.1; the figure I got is -0.2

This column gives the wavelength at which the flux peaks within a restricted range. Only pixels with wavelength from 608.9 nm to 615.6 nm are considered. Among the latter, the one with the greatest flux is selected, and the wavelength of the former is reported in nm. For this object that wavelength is 609.00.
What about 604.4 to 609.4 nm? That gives 609.00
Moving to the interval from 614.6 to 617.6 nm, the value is 617.50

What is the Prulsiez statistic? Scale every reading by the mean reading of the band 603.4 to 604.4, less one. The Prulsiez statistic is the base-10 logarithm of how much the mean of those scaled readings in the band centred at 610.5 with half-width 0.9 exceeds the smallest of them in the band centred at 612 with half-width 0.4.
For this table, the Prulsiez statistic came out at -1.90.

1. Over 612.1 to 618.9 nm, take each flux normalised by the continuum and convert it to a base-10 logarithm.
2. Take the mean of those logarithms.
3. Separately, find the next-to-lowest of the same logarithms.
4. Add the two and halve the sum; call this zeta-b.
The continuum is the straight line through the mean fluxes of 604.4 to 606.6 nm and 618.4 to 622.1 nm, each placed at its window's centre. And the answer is -0.033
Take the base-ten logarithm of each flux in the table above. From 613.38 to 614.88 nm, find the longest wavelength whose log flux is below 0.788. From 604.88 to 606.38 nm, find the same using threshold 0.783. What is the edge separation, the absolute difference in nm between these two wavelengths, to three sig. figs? 9.00 nm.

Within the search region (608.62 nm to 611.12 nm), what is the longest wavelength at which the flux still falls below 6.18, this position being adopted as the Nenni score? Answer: 611.00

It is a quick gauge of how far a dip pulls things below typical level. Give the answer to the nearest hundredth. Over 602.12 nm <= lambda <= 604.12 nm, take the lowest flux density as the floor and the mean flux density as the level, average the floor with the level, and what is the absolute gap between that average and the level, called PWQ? 0.17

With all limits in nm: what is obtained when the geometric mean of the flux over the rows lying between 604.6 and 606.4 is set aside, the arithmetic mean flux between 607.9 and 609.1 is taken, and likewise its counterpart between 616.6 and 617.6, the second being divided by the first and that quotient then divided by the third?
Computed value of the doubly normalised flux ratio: 0.178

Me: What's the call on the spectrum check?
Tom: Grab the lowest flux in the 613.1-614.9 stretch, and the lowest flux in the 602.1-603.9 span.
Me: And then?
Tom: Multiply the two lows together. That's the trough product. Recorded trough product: 32.0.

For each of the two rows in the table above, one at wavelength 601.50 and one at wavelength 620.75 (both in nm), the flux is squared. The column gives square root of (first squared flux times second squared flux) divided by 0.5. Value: 83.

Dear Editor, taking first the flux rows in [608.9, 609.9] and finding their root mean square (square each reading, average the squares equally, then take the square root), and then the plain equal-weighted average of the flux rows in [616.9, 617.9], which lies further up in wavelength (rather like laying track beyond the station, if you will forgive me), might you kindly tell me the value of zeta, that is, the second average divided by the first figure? 0.96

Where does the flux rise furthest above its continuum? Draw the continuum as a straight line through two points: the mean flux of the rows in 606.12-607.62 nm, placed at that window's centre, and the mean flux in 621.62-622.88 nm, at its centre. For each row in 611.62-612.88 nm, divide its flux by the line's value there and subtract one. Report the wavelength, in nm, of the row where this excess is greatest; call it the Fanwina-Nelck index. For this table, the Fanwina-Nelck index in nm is 612.50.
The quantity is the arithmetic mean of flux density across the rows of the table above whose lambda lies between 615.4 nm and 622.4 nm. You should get 6.29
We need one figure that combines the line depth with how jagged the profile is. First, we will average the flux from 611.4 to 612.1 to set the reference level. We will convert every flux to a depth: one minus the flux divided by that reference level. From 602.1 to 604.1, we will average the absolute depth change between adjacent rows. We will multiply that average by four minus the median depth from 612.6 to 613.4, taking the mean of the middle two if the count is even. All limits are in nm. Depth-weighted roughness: 0.17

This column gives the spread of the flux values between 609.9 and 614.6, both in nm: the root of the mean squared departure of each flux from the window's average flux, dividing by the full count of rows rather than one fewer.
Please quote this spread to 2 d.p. 0.27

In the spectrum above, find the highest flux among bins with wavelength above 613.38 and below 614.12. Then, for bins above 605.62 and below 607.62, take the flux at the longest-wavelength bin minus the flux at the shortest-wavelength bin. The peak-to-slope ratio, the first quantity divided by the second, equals 10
